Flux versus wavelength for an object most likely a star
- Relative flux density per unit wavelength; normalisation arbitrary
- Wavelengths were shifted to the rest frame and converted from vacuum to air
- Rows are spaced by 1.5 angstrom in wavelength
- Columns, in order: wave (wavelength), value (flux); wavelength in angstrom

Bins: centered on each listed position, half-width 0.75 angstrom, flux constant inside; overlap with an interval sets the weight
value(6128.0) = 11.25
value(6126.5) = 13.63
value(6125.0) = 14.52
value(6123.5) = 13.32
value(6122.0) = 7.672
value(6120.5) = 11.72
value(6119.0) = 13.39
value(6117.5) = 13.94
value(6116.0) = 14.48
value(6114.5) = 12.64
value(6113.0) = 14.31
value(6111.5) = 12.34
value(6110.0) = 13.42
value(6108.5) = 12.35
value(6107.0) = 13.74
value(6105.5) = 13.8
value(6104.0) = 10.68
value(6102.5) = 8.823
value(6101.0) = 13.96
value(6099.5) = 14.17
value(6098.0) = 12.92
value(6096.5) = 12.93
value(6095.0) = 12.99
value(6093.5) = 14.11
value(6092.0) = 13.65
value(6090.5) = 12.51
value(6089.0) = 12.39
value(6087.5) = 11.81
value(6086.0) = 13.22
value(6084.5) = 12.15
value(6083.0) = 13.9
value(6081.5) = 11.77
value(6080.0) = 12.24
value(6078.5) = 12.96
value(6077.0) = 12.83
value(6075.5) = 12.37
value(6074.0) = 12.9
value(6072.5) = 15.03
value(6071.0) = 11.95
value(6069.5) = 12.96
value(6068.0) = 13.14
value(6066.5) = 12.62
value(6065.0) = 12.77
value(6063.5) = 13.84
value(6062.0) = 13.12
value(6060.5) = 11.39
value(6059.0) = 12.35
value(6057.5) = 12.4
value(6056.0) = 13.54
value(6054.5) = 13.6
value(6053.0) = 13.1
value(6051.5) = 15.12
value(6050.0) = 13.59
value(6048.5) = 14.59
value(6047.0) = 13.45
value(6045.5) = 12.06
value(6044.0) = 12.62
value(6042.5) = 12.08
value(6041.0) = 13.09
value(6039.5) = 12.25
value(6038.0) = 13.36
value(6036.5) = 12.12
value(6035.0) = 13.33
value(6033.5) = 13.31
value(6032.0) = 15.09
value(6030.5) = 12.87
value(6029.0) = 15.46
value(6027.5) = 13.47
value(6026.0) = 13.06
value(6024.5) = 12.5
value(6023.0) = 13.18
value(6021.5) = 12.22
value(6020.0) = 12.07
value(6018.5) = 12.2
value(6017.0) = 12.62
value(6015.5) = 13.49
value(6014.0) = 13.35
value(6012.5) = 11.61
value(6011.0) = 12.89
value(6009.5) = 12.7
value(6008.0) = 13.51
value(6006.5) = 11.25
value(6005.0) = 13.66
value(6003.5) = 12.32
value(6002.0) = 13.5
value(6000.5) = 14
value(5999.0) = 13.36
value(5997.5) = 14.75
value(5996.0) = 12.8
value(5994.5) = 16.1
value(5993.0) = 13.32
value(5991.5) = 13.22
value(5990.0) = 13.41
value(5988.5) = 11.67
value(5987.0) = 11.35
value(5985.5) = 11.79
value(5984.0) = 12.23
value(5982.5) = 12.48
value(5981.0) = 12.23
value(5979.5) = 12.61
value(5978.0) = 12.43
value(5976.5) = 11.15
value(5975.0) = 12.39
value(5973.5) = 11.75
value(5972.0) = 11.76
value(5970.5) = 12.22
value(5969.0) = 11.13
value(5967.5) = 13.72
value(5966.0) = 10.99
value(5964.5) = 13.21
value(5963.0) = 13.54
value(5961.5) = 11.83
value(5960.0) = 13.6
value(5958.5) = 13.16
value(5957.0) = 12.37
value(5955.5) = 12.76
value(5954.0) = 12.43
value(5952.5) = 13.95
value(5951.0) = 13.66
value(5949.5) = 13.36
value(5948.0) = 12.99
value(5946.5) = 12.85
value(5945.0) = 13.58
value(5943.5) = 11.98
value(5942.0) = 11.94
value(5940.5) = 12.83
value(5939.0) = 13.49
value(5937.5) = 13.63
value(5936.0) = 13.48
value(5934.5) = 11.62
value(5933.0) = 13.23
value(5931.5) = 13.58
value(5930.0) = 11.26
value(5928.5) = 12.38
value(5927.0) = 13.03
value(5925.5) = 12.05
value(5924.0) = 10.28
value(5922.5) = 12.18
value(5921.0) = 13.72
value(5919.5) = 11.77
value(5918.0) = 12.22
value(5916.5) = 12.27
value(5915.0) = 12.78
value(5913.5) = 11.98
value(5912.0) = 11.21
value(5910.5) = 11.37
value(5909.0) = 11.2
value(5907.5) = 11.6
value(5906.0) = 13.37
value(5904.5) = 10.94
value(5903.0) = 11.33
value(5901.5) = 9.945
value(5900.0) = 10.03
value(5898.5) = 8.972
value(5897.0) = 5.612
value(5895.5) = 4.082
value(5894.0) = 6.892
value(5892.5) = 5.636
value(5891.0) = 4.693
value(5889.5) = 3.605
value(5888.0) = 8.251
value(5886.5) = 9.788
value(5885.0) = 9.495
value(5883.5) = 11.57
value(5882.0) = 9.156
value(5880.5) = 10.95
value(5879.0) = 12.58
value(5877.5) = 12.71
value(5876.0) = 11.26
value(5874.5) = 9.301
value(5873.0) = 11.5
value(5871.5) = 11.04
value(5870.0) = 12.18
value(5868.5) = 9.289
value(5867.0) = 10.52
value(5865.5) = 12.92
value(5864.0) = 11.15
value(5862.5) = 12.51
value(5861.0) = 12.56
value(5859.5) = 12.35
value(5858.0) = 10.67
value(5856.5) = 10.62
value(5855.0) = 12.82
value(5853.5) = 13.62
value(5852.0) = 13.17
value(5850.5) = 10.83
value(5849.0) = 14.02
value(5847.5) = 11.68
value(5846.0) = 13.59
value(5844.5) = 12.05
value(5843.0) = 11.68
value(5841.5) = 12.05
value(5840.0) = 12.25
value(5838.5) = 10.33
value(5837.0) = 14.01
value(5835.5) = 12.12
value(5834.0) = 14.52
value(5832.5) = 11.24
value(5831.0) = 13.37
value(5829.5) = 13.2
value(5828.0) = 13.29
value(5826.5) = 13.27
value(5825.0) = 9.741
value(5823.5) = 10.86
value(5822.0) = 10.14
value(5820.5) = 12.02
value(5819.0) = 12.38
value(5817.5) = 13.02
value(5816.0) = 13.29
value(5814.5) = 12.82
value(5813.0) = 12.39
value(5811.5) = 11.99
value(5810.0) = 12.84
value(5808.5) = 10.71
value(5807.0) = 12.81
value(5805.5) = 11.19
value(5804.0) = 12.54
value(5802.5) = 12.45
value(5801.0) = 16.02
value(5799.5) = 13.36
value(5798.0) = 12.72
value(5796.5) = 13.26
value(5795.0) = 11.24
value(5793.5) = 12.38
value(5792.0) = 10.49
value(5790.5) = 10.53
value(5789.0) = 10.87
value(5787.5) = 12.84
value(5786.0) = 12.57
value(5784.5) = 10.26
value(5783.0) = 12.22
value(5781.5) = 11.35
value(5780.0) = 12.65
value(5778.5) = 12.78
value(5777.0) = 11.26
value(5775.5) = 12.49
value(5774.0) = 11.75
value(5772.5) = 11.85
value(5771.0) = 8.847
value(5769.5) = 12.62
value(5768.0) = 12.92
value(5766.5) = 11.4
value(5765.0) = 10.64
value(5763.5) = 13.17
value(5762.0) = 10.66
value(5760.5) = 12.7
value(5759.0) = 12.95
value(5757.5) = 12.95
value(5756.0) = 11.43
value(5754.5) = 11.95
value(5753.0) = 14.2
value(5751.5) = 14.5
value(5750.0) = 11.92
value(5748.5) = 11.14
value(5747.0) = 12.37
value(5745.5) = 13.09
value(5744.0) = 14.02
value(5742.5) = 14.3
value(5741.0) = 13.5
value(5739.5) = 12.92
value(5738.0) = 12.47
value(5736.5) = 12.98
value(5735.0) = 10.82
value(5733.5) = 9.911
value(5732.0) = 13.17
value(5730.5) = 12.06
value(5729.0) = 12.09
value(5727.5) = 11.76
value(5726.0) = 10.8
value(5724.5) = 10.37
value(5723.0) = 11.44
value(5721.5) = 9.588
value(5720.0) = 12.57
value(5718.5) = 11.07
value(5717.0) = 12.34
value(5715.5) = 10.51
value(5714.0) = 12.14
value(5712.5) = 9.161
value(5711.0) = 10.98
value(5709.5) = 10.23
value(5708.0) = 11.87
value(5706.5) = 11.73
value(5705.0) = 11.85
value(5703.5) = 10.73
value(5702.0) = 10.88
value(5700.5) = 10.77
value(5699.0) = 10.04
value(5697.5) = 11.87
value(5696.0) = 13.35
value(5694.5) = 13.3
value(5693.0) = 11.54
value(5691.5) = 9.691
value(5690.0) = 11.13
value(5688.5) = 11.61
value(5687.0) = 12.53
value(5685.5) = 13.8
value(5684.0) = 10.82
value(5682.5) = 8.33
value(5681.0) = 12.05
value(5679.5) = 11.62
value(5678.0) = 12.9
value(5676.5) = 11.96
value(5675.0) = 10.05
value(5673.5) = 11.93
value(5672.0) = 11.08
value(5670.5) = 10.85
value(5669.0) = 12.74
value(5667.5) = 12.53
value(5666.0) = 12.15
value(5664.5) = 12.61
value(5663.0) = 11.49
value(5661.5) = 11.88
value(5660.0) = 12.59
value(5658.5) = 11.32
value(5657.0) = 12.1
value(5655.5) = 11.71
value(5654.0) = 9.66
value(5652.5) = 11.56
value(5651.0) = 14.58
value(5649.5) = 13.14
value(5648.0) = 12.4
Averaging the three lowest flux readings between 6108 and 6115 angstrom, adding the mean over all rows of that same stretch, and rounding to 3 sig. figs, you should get 25.5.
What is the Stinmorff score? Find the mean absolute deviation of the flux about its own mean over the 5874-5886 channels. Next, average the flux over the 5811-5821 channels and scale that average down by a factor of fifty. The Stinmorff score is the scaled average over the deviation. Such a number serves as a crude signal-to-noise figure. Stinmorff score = 0.215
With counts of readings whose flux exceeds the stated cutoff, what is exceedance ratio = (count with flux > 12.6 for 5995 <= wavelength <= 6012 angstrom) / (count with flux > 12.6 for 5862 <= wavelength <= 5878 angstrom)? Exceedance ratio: 4.5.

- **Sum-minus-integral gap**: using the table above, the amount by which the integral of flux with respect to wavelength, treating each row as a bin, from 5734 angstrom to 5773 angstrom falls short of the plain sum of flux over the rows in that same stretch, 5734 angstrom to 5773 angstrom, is -161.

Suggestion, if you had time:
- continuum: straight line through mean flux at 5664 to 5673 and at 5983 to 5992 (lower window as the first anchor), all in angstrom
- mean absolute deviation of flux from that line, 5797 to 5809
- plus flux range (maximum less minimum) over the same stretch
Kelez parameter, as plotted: 6.5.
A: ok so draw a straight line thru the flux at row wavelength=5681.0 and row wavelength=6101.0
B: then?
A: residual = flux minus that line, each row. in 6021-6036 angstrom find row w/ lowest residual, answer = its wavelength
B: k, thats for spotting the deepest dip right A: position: 6021.5 angstrom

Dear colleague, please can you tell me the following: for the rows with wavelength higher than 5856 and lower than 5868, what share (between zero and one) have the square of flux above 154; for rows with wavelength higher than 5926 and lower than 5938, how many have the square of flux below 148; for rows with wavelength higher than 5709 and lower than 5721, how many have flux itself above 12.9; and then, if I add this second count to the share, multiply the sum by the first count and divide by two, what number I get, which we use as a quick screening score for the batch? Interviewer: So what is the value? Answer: 0.4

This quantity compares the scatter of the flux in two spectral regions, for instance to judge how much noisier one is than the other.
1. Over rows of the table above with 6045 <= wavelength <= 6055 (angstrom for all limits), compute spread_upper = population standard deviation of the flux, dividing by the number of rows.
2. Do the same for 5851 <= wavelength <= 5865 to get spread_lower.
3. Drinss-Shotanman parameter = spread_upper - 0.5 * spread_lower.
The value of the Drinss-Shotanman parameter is 0.41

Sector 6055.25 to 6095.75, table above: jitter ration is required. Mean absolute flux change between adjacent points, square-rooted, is 0.98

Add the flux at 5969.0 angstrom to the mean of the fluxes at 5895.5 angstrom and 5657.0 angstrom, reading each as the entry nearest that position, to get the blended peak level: 19.2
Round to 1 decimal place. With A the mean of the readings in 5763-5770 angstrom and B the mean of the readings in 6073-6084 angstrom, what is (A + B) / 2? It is 12.4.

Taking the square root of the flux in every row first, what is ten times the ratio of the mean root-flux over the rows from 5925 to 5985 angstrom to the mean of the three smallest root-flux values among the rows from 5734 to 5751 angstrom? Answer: 10.6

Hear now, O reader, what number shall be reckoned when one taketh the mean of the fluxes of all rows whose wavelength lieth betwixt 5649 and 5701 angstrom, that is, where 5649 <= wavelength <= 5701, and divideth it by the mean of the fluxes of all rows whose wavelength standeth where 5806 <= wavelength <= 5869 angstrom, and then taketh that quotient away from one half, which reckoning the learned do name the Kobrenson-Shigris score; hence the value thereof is -0.47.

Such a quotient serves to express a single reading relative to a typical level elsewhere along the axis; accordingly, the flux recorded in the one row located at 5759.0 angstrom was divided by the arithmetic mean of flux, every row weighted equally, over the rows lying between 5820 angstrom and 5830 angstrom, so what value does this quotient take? 1.10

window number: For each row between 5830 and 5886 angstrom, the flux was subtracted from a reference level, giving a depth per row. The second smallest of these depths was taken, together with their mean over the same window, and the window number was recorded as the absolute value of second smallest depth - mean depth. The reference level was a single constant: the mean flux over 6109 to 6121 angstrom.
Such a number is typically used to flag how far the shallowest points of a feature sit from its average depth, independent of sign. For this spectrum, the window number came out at 2.19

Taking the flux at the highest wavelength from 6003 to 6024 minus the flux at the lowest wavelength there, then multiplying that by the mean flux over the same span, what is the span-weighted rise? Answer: 11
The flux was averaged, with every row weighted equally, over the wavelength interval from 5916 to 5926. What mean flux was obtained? 12.1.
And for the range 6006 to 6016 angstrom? 12.7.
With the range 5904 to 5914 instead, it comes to 11.7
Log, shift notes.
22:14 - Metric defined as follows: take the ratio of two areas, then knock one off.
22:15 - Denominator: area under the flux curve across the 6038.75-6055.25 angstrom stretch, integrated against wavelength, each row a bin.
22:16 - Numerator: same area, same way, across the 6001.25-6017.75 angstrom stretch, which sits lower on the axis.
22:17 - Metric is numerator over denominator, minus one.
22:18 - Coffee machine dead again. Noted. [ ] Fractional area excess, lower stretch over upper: -0.03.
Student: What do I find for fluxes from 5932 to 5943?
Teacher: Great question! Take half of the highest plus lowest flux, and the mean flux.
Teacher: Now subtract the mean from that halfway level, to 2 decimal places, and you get -0.26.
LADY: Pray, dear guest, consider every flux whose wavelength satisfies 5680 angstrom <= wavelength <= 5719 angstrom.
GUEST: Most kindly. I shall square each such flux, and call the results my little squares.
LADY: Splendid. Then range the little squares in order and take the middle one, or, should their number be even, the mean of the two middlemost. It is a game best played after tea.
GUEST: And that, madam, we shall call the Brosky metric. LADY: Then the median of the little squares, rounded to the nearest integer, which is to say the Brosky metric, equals 129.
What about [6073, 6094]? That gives 161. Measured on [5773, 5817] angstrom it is 155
